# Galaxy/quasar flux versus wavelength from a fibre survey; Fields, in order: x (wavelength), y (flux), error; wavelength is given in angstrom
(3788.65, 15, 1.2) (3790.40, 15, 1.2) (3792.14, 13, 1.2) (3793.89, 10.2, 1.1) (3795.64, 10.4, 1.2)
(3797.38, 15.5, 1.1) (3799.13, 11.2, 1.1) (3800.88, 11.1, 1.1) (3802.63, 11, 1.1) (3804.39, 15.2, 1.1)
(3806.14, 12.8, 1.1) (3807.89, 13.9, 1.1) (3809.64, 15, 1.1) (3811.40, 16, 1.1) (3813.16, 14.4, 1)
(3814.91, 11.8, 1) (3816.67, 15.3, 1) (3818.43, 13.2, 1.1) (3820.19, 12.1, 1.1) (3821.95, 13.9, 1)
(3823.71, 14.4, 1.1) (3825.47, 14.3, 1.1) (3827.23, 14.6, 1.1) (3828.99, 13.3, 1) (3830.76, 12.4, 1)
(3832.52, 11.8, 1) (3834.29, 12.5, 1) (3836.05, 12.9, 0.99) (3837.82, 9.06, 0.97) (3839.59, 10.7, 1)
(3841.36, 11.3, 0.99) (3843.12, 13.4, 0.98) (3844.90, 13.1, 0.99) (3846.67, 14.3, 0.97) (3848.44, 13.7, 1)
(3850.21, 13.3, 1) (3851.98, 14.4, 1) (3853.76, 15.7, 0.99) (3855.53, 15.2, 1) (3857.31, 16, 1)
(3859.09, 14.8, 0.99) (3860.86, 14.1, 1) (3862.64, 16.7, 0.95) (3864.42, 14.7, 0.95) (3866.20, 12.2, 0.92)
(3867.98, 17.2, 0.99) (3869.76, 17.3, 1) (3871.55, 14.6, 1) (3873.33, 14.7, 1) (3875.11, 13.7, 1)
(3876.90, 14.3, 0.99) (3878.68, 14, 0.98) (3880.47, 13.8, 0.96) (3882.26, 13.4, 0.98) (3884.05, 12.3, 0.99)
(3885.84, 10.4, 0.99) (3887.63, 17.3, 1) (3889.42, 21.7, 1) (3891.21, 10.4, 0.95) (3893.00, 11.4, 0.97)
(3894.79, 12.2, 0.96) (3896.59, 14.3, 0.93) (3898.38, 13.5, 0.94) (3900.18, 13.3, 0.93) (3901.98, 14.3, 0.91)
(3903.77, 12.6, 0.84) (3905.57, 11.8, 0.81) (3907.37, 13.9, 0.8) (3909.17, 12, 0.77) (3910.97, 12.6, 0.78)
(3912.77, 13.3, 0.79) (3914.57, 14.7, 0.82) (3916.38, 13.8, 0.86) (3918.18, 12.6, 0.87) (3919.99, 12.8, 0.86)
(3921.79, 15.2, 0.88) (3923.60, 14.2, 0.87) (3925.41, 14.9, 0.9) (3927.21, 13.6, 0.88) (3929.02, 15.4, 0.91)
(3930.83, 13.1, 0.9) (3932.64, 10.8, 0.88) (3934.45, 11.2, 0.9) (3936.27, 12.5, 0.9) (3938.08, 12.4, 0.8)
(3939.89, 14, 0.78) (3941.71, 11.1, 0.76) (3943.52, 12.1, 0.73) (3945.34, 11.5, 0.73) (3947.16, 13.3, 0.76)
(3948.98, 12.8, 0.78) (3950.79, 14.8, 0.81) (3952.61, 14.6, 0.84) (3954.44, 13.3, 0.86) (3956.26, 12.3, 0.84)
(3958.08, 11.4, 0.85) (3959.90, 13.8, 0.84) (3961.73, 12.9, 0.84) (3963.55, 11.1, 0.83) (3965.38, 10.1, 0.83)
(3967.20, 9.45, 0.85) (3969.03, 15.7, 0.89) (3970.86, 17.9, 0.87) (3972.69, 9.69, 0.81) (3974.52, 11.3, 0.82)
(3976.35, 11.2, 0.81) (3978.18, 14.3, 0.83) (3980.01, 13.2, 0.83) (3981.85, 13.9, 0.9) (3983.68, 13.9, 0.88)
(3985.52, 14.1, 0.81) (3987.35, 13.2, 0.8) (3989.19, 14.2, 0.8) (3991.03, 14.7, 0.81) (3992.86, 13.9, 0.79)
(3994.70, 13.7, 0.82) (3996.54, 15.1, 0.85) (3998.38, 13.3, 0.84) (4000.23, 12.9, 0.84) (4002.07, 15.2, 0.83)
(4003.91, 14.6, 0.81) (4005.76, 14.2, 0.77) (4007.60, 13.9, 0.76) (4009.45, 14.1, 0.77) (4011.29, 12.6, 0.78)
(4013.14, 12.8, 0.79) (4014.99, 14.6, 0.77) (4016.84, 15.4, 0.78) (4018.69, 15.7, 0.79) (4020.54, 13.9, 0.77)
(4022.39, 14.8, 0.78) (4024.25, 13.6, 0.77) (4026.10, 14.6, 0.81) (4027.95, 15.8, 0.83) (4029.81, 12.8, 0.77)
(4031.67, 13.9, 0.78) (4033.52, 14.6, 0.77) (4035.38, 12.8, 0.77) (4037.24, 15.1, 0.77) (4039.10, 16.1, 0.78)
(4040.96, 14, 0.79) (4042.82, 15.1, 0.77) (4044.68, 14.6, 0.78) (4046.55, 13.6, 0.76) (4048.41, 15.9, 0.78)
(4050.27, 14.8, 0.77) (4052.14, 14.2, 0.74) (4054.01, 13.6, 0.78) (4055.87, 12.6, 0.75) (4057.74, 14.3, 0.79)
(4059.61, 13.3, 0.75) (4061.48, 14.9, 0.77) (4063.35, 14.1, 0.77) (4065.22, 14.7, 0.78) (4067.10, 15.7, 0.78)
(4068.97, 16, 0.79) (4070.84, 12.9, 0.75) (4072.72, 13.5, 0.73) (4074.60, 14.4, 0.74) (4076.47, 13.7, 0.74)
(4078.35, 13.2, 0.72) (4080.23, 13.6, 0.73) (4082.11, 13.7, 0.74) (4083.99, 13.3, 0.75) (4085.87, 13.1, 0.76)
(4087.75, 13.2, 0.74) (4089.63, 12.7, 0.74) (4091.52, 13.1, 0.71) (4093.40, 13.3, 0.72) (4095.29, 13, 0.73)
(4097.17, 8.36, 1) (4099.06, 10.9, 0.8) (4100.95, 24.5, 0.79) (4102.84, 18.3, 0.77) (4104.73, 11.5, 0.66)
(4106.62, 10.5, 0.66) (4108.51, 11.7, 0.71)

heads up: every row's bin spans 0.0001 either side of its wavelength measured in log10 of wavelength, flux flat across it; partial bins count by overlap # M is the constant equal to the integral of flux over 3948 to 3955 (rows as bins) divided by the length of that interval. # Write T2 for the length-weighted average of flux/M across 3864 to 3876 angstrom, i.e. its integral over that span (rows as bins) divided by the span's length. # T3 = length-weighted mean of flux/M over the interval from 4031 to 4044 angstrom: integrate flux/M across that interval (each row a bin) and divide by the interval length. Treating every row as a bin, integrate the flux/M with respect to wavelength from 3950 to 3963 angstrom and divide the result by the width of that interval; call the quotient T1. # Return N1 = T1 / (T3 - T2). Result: -34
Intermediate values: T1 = 0.95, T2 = 1.07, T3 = 1.05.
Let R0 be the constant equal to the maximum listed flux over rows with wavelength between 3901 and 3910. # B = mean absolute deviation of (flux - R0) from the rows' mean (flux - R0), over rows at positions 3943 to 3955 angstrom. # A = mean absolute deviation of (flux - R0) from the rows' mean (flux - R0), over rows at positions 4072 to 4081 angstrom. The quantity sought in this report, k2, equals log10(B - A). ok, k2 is -0.2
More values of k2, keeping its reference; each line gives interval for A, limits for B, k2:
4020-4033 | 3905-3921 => -1.5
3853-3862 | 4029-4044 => -0.4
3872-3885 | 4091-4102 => 0.5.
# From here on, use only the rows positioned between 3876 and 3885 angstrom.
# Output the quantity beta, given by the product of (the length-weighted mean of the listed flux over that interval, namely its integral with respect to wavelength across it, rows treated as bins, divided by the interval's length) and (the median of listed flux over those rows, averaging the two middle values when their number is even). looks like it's 187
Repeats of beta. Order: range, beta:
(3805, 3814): 208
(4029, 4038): 192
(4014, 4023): 220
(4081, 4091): 174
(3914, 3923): 190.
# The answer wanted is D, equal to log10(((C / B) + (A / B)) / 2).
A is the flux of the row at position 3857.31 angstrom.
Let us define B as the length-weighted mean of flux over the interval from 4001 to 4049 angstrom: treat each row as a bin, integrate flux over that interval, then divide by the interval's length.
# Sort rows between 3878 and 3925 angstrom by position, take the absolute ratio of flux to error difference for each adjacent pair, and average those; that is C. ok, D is -0.205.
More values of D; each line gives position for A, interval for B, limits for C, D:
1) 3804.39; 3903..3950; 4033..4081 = -0.199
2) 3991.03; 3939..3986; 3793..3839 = -0.197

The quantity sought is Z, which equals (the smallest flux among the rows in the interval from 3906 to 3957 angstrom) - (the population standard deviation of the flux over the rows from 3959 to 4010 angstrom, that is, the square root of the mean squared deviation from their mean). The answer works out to 9.0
